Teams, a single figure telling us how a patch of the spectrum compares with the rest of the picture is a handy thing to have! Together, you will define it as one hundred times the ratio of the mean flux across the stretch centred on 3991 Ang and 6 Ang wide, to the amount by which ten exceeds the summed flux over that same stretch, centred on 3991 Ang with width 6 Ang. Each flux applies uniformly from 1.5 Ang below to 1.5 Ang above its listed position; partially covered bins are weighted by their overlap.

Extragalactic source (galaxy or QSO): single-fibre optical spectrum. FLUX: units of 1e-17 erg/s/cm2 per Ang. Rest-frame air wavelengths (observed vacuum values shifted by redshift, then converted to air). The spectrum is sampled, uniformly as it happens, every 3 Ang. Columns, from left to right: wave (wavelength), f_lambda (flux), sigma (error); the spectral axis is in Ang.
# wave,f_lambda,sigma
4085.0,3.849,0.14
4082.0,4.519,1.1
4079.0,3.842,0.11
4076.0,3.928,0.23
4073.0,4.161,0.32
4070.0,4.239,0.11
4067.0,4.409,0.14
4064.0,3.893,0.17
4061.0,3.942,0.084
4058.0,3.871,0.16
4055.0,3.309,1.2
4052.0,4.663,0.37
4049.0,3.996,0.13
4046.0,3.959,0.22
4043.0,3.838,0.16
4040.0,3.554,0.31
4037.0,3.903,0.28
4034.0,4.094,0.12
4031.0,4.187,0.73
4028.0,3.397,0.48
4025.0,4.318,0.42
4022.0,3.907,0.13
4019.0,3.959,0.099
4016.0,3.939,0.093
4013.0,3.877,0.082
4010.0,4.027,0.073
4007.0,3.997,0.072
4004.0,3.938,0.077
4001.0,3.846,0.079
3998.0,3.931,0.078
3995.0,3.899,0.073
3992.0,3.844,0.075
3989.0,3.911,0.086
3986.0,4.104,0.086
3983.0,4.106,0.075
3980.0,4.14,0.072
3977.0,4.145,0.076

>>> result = 173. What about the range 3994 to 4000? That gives 180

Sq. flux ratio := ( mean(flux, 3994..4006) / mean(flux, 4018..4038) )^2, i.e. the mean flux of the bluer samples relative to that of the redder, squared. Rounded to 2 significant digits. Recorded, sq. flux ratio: 0.97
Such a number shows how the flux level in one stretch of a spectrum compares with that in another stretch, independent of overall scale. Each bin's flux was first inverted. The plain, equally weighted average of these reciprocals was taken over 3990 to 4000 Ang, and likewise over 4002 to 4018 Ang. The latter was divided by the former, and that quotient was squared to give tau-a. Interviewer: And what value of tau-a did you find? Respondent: 0.97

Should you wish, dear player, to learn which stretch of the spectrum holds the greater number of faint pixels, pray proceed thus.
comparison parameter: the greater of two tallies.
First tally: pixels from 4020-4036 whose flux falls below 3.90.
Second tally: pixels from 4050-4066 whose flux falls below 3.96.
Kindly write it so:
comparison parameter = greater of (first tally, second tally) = 4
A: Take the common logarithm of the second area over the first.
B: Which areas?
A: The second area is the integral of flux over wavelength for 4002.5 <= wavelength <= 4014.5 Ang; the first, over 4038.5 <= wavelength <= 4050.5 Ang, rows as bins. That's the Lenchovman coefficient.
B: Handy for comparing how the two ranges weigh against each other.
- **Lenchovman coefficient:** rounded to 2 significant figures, 0.014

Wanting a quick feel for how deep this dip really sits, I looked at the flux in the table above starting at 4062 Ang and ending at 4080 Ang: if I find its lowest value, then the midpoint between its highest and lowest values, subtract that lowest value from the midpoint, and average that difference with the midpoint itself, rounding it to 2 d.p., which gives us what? 2.20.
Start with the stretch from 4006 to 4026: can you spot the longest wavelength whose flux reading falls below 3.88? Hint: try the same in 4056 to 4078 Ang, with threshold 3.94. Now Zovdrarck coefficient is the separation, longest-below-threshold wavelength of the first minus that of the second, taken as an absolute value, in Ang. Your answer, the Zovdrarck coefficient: 63 Ang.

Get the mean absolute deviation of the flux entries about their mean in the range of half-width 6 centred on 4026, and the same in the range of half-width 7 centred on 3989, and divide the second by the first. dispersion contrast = 0.35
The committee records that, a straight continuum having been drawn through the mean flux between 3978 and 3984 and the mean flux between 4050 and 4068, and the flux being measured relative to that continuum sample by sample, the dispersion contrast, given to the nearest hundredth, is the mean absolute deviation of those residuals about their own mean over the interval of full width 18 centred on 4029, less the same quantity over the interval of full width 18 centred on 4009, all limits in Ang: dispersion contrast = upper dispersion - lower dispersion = 0.18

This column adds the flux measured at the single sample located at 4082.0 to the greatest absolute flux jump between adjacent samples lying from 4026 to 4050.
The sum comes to 5.31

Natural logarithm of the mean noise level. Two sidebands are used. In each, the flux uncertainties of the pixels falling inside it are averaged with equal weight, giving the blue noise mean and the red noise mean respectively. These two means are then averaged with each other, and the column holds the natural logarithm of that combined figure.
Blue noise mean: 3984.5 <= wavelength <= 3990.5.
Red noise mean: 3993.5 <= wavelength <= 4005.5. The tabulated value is -2.51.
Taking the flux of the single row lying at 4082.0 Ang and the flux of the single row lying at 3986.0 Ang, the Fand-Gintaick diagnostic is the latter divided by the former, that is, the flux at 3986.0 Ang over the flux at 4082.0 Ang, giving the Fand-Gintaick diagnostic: 0.91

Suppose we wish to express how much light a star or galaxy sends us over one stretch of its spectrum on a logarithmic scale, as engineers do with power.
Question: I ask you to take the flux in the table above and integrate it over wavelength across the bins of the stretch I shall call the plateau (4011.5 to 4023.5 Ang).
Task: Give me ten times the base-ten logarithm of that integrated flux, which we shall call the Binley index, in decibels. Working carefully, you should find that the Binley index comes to 16.7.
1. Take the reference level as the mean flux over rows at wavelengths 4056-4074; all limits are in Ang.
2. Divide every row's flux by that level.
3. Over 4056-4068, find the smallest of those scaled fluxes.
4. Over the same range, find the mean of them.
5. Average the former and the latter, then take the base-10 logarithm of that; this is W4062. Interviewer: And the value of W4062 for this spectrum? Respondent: -0.0147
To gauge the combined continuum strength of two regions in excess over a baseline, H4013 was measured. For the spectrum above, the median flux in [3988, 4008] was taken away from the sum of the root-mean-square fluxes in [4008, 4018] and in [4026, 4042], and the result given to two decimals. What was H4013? 3.88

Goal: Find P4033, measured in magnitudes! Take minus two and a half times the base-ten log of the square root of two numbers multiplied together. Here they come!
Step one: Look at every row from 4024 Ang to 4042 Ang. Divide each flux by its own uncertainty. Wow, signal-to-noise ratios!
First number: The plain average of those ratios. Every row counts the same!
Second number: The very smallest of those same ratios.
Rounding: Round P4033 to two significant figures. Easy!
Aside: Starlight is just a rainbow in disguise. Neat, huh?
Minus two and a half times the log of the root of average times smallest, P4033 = -2.4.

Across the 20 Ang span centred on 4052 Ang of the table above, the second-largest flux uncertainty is 0.37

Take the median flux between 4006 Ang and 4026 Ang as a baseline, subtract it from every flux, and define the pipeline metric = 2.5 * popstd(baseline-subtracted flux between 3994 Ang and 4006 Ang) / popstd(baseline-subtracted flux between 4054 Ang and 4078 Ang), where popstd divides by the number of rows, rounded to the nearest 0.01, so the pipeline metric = 0.30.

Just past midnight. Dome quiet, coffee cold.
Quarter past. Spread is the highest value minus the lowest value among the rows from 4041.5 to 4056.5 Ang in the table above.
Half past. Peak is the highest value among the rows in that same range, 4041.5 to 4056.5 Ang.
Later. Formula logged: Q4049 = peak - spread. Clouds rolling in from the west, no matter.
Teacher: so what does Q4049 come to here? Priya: 3.31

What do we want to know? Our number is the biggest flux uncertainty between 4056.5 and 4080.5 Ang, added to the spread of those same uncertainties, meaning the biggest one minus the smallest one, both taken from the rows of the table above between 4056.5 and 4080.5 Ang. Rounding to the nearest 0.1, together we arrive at 0.6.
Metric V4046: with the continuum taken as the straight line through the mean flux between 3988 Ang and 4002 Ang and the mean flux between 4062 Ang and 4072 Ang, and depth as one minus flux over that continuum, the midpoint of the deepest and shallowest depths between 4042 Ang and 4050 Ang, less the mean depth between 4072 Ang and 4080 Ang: -0.01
